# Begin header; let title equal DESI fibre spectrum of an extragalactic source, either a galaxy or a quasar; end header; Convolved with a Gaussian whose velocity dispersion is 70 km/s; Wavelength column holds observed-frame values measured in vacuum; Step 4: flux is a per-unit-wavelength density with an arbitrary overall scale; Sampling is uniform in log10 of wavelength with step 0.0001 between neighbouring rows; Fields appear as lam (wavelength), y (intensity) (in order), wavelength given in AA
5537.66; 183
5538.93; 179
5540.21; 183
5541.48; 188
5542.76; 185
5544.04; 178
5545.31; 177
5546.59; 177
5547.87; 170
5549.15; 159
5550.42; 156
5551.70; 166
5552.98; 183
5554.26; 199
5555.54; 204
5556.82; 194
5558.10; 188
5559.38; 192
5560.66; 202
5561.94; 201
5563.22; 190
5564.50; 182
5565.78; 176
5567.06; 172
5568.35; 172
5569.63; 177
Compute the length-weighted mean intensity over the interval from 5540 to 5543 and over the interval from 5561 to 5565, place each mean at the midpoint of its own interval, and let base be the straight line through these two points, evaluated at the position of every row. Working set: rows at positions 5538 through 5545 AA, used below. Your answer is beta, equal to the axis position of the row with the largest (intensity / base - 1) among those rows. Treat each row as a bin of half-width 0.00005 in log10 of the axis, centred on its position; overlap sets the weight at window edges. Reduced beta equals 5541.48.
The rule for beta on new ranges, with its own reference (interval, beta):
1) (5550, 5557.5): 5555.54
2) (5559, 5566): 5560.66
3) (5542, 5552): 5542.76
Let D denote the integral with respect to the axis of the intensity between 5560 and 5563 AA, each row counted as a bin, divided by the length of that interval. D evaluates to 200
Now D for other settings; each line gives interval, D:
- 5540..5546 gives 182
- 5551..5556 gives 187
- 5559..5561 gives 197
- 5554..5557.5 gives 199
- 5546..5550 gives 168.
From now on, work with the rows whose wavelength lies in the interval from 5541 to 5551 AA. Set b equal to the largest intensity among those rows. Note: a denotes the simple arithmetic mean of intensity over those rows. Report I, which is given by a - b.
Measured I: -14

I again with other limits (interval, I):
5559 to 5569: -16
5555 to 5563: -7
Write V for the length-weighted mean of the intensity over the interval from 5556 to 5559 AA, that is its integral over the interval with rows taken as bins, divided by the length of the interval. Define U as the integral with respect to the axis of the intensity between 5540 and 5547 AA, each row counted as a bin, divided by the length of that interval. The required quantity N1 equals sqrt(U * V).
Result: 187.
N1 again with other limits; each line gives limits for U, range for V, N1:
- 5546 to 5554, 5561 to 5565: 181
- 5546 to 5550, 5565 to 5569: 171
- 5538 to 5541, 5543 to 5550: 177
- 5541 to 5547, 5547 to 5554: 175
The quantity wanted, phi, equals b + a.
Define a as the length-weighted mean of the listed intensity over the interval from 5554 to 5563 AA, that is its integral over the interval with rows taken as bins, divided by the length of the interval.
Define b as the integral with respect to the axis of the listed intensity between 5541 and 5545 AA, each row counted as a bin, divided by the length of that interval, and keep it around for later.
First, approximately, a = 197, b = 183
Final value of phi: 380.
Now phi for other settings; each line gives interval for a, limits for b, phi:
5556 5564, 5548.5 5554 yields 363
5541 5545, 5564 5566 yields 362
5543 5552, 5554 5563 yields 367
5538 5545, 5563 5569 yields 360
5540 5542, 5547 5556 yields 363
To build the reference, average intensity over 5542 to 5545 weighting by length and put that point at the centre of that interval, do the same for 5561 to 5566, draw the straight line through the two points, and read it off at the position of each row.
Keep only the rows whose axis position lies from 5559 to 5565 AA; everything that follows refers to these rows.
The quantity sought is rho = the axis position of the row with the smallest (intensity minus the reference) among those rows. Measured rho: 5564.50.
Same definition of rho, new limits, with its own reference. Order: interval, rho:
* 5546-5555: 5550.42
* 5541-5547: 5546.59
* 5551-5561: 5551.70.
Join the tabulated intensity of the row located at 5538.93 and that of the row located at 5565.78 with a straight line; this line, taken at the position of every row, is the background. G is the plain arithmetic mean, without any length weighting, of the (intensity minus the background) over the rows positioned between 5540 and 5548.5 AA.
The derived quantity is 1.3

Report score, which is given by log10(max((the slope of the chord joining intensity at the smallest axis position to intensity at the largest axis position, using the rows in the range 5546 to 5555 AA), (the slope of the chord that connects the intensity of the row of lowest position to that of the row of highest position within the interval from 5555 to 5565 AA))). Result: 0.46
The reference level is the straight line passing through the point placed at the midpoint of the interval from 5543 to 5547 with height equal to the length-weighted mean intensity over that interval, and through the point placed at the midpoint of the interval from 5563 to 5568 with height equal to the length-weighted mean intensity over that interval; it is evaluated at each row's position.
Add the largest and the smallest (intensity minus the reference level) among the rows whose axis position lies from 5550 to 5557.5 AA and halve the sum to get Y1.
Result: 2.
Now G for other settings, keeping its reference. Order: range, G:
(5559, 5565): 17.0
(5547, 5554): -10.9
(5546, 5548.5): -4.6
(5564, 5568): 0.7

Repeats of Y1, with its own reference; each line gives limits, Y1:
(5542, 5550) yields -6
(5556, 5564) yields 17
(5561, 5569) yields 8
